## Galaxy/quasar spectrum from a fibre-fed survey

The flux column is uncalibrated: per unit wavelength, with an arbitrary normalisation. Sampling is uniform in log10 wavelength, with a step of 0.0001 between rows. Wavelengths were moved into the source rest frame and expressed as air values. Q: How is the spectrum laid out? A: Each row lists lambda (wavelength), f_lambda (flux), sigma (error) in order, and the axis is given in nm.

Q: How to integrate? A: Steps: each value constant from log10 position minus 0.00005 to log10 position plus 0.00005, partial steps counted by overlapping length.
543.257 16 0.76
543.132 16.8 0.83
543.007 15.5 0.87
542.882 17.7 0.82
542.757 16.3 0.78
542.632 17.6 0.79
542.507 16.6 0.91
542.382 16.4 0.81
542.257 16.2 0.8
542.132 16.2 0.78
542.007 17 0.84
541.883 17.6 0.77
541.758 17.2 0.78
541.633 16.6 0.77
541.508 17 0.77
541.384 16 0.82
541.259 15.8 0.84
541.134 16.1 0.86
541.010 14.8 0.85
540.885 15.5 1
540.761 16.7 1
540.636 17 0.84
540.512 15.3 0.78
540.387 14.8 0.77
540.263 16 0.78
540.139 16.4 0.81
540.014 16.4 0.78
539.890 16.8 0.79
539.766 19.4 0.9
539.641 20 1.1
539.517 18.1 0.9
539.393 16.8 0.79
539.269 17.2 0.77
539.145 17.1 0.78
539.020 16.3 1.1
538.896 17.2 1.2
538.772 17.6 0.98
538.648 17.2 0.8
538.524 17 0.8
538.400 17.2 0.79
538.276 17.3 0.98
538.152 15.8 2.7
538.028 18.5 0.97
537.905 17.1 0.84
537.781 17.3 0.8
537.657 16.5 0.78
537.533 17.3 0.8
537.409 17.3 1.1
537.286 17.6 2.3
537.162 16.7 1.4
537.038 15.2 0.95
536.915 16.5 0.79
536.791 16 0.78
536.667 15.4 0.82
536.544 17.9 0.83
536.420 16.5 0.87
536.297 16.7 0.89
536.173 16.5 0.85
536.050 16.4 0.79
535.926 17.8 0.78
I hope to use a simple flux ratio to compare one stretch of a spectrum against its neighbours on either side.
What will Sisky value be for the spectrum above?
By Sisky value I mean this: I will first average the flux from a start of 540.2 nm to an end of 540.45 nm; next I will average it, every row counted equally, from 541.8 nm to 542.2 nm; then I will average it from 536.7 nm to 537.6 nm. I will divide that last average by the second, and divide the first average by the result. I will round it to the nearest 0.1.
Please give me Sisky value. 15.7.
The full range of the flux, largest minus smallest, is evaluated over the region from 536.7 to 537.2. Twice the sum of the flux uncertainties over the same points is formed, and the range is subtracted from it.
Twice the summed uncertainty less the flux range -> 6.3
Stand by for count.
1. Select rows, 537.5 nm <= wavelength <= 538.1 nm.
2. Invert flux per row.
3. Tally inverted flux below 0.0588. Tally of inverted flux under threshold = 4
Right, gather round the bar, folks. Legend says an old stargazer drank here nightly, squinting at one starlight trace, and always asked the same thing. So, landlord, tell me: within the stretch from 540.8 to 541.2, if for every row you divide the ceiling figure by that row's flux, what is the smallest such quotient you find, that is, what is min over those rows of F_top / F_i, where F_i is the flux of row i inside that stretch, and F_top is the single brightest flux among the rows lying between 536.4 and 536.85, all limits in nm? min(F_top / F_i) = 1.11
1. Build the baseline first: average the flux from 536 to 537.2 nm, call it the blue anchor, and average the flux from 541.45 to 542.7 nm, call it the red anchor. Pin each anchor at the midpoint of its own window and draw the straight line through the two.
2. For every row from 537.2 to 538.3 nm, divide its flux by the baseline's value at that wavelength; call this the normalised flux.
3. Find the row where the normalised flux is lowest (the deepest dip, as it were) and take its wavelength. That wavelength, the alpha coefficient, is 538.152 nm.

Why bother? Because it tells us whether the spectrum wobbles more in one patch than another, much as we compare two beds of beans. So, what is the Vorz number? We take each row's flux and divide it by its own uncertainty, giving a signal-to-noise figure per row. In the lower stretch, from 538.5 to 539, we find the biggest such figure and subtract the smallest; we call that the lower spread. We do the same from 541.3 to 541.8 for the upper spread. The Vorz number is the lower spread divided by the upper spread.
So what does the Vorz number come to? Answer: 2.8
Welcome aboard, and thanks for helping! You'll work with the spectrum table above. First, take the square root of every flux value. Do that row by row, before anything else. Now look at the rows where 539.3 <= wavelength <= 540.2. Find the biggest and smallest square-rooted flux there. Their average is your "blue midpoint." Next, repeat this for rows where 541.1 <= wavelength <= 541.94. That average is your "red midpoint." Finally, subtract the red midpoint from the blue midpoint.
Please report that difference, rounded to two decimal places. 0.18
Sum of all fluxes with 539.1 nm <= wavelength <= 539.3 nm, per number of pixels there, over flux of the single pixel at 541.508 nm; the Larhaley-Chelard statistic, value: 1.01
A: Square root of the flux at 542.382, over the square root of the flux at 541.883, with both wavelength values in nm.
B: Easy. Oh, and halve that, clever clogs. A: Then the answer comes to 0.483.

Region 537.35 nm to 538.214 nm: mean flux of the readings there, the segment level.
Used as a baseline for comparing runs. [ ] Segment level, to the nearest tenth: 17.1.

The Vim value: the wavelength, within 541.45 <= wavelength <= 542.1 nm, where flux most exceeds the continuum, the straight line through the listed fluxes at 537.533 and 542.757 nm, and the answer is 541.883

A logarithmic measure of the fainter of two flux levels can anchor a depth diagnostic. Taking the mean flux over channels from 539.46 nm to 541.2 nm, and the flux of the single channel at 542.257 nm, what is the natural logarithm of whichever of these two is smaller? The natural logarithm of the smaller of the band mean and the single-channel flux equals 2.785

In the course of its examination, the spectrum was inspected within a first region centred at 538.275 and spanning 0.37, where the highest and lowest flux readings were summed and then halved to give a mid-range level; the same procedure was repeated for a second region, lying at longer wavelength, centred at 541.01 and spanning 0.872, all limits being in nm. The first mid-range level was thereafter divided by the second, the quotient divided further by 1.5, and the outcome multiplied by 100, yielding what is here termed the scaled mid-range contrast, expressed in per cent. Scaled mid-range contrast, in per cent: 69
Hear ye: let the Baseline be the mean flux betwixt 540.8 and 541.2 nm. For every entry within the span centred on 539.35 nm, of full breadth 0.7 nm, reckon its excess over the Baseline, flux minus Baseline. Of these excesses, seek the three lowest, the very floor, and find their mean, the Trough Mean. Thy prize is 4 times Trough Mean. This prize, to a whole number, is 5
